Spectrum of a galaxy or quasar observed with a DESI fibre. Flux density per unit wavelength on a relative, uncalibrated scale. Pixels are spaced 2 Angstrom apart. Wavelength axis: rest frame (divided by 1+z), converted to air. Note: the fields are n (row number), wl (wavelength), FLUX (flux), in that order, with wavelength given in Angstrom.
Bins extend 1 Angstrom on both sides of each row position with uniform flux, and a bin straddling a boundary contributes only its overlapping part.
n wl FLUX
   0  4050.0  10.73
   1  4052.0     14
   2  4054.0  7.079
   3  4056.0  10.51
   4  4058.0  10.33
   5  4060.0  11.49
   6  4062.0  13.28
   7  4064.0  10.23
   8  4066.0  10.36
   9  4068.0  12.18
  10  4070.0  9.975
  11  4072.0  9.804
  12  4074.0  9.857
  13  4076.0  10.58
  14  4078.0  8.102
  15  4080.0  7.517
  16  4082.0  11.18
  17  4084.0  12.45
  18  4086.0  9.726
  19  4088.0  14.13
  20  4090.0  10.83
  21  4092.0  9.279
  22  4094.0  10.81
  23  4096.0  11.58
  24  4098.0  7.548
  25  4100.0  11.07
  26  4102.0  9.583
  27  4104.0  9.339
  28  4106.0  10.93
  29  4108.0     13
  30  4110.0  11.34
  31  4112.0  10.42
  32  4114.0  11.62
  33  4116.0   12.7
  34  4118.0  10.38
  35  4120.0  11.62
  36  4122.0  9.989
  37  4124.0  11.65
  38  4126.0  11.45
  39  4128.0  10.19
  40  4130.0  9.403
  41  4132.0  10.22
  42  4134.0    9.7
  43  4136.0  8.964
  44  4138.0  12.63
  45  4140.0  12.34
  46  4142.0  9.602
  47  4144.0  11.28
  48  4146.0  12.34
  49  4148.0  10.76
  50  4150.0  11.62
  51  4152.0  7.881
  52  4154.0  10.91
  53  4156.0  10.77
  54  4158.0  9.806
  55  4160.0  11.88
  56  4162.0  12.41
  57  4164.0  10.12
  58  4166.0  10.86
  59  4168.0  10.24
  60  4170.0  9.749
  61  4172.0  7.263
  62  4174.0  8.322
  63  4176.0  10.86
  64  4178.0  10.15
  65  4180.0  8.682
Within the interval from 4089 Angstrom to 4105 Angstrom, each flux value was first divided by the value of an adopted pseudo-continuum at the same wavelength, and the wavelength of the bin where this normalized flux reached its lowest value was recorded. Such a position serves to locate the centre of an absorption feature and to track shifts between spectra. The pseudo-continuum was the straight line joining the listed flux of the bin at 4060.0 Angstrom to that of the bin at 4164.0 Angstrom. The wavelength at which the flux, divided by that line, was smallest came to 4098.0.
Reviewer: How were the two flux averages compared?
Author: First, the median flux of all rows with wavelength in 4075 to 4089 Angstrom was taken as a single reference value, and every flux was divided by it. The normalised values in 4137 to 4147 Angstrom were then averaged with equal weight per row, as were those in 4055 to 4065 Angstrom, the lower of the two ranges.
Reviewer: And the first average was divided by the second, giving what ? 1.04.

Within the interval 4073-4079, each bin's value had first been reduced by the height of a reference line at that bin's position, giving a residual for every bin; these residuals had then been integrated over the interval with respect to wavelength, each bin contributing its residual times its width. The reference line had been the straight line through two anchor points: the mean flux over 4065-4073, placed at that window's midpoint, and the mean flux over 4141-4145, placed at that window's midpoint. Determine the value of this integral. -6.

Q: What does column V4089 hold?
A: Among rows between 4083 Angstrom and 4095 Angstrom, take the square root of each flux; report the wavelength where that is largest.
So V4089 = 4088.0 Angstrom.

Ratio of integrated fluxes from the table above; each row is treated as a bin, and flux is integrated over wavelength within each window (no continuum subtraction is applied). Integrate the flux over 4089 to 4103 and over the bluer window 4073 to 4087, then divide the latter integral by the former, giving 0.98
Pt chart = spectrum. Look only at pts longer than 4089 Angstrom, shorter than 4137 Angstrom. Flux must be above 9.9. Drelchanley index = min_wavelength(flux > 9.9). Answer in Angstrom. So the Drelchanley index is 4090.0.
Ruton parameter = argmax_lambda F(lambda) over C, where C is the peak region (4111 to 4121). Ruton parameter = 4116.0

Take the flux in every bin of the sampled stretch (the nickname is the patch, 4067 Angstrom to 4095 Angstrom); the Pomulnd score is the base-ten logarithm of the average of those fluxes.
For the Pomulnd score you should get 1.02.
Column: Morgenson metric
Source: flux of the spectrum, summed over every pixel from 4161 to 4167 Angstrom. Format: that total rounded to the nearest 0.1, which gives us 33.4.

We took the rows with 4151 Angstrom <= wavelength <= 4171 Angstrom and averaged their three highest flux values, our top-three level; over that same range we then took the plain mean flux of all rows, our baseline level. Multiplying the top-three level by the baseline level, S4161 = 123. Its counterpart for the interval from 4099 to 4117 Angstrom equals 138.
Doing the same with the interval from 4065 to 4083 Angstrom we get 113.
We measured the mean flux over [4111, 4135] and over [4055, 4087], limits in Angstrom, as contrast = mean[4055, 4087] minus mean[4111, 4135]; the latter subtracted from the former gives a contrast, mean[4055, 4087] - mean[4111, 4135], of -0.31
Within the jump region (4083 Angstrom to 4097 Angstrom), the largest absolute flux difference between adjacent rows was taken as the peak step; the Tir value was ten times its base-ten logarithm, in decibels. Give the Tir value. 6.4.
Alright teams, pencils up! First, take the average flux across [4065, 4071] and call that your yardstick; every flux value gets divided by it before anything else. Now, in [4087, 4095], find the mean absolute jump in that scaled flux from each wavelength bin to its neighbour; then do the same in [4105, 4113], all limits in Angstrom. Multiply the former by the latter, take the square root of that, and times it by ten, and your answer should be 1.68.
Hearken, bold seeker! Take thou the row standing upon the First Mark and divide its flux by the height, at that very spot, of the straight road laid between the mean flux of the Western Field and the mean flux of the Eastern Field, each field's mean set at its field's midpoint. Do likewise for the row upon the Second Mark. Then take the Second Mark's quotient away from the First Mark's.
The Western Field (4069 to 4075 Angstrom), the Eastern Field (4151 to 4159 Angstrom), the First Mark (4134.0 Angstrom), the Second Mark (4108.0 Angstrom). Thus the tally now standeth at -0.33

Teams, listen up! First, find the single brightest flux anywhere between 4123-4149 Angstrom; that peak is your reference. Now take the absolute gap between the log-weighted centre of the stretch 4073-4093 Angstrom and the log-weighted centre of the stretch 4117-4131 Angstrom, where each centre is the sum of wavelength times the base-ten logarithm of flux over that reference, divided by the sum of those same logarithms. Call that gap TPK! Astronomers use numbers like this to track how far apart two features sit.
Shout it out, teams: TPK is 43.2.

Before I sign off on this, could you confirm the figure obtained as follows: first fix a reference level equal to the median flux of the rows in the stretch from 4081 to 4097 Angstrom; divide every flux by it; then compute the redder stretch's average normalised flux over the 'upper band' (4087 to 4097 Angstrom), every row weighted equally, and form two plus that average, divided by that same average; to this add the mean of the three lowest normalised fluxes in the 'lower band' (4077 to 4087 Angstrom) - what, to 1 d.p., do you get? 3.7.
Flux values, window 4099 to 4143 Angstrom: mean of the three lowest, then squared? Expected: 85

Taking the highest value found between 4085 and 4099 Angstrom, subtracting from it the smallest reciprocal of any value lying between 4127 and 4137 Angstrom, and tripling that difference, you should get 42.1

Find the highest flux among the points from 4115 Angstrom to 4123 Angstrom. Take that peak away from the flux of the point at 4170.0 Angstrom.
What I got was -3.0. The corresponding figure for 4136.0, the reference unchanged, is -3.7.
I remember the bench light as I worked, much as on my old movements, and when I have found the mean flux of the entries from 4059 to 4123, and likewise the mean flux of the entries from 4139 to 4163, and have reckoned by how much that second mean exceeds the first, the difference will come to 0.25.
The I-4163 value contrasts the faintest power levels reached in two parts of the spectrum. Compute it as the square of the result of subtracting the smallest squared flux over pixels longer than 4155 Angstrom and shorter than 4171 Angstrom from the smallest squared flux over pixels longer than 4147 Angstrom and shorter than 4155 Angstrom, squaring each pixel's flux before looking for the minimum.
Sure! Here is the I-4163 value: 1085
